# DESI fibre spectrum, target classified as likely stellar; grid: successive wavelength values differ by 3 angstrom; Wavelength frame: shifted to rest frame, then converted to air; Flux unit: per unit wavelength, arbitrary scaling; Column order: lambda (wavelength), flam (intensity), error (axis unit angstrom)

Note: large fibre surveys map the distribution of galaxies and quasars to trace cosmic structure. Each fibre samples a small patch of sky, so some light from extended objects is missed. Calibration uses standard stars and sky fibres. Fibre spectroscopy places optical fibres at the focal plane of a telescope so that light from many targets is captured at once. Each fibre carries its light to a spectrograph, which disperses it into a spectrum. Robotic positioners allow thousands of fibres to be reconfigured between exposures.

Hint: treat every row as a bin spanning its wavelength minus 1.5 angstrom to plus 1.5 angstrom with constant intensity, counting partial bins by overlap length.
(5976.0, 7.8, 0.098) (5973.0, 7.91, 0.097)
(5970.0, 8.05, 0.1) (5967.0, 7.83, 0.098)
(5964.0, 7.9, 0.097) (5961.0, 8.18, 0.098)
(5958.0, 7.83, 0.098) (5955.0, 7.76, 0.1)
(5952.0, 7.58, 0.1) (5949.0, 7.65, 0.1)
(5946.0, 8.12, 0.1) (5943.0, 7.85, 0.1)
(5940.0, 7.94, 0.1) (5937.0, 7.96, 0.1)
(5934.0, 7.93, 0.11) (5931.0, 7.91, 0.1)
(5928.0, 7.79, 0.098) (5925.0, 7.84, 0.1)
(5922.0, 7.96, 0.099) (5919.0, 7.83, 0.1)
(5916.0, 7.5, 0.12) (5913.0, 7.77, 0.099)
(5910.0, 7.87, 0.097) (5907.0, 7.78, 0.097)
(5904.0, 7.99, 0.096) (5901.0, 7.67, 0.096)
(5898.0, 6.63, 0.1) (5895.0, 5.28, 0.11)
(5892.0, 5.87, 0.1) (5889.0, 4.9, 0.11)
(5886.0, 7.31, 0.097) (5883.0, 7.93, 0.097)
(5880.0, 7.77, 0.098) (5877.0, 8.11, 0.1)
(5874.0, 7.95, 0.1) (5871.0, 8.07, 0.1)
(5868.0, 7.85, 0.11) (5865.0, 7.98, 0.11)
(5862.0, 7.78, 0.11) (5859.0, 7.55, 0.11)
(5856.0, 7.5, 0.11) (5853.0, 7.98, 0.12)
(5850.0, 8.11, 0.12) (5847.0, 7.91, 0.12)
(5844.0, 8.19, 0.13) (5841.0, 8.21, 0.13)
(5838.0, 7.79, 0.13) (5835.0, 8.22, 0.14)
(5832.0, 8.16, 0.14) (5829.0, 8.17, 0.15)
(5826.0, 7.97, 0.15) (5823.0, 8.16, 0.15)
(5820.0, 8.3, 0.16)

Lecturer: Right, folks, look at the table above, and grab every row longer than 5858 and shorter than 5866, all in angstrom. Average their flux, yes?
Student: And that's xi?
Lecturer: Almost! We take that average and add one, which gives 8.77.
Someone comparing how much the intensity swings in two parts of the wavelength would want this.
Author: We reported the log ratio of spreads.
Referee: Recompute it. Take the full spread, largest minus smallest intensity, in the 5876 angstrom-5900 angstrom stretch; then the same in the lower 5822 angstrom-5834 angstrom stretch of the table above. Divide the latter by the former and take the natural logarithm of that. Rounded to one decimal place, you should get -2.8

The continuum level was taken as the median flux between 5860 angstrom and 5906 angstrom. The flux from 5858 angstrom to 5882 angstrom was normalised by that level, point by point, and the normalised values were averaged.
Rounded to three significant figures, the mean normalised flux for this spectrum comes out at 1.01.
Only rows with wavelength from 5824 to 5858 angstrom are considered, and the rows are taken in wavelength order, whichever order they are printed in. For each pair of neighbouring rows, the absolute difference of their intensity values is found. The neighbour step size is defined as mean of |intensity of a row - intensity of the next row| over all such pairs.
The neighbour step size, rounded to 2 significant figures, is 0.22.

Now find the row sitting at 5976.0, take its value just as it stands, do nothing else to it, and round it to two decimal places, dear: 7.80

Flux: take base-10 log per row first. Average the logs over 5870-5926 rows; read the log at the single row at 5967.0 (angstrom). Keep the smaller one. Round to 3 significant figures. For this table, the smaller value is 0.863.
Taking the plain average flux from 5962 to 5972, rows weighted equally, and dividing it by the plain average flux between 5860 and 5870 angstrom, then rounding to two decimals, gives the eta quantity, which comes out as 1.01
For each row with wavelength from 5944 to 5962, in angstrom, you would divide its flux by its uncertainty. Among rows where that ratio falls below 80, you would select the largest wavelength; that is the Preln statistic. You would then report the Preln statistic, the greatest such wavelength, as 5958.0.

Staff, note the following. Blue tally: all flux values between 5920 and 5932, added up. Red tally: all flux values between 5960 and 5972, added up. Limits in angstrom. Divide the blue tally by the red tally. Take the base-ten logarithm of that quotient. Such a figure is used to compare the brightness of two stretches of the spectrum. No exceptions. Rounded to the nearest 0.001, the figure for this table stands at -0.006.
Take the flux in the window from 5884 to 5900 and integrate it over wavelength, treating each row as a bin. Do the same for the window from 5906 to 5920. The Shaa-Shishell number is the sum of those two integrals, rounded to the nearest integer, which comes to 206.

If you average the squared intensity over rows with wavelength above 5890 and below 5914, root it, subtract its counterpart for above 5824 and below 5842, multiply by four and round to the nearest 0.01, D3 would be -3.65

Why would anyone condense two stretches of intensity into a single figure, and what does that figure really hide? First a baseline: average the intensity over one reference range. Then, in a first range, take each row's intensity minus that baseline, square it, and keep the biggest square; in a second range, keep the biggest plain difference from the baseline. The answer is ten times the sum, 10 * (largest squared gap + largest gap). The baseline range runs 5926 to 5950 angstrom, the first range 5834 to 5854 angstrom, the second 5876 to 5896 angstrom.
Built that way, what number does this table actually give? 3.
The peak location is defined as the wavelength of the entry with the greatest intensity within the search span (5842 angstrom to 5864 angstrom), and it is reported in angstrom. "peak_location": 5844.0 angstrom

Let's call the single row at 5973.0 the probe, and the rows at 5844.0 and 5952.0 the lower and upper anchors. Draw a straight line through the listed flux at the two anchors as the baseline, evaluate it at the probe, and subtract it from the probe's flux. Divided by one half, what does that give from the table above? 0.9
